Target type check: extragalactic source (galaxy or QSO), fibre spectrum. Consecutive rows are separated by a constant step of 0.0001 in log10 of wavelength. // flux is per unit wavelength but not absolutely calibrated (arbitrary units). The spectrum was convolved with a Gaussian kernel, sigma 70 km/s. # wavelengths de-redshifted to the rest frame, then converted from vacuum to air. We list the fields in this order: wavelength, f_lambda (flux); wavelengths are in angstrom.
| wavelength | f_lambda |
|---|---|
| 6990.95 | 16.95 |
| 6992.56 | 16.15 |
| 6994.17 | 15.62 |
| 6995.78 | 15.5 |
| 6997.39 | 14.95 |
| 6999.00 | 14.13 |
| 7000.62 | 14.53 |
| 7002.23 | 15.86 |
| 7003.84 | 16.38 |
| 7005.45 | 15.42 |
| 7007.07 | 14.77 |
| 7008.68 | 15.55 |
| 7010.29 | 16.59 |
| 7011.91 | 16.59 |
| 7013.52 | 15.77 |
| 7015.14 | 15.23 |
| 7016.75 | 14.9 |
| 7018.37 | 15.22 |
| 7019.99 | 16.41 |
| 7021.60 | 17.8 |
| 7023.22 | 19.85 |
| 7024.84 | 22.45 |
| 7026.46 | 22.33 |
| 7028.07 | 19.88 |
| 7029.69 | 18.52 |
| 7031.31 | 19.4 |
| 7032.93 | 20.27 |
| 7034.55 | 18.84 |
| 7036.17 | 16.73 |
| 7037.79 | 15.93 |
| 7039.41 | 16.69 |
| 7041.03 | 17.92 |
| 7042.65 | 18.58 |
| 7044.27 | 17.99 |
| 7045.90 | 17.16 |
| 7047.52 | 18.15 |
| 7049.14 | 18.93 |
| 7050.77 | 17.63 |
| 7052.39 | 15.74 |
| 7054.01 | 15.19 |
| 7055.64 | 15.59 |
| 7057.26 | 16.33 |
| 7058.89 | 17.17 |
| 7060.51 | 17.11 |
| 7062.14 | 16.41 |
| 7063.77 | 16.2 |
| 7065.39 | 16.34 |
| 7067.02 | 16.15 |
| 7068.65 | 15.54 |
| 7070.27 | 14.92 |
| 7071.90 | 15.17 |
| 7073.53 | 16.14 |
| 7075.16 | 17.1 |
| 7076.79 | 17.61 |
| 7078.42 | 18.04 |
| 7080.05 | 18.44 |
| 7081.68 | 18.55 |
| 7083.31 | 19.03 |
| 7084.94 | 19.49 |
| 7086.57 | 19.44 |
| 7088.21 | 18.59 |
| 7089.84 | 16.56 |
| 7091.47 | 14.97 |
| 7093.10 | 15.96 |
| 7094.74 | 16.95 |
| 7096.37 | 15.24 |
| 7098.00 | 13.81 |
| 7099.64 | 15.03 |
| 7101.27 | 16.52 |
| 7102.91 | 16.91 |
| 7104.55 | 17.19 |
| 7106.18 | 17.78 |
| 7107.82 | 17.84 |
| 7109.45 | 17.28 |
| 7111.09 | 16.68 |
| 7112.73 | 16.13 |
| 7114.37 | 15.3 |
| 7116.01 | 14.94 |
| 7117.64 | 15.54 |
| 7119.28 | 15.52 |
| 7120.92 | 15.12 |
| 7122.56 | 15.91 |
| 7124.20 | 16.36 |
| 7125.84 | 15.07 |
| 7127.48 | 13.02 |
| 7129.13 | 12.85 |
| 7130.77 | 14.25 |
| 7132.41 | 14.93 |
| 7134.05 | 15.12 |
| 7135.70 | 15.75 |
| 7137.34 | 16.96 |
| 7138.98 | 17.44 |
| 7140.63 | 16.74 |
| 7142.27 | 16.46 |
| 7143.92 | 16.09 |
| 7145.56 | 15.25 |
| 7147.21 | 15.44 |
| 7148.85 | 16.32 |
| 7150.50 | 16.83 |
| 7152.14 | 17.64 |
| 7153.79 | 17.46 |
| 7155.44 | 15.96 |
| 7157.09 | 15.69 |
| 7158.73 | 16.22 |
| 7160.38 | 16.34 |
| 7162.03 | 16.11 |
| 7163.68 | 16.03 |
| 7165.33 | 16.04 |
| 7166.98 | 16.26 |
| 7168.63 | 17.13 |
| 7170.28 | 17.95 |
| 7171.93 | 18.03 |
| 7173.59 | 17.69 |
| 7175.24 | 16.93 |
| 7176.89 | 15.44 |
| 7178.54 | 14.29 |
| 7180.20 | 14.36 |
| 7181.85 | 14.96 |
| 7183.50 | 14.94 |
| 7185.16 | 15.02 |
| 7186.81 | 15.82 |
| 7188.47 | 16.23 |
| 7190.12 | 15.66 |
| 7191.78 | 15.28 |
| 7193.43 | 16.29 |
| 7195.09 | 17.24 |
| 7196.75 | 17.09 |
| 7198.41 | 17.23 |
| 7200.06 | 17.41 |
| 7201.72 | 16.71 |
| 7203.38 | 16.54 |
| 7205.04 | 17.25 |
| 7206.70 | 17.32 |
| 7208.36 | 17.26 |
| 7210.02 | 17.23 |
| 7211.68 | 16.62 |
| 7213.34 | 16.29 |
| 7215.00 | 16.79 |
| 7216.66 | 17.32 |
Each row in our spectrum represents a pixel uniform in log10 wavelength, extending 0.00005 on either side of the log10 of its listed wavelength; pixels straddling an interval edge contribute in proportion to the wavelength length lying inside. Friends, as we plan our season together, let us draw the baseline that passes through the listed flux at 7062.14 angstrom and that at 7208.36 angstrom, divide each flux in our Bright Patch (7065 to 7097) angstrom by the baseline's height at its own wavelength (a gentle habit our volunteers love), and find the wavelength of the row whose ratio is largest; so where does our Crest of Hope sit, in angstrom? 7084.94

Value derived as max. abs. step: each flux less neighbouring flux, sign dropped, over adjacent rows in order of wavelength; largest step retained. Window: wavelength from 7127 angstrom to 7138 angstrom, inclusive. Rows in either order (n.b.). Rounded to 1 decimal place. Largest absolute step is 1.4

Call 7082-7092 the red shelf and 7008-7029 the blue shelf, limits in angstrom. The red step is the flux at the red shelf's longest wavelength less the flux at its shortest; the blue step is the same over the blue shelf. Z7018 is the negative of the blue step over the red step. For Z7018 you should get 1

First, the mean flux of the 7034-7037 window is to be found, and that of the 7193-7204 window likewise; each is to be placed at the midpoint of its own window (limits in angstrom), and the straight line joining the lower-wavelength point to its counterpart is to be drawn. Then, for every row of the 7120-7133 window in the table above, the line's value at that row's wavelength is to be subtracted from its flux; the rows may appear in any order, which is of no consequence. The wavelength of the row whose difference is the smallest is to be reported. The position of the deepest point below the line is 7129.13 angstrom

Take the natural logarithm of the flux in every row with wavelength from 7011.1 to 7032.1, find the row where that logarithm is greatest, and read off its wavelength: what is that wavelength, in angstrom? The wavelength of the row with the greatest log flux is 7024.84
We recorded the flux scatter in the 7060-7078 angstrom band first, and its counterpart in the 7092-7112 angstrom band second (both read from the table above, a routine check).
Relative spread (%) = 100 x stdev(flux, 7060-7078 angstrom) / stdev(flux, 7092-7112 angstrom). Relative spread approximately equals 68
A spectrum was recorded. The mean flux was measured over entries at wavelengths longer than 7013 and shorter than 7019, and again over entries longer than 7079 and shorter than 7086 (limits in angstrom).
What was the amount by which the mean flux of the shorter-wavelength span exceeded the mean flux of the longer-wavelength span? -3.6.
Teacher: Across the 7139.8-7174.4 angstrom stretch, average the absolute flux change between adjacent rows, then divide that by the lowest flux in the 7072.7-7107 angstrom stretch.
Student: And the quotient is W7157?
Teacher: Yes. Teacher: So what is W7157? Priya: 0.033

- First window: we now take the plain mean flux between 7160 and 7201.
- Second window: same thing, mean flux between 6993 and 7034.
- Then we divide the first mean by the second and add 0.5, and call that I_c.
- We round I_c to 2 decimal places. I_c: 1.46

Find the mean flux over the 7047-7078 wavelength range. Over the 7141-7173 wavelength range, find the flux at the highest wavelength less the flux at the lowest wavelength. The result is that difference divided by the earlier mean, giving 0.095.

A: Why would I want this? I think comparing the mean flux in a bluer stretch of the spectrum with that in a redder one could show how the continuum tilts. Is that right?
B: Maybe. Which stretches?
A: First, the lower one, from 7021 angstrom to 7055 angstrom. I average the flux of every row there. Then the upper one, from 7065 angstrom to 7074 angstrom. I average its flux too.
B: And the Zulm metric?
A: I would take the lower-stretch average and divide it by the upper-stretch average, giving 1.17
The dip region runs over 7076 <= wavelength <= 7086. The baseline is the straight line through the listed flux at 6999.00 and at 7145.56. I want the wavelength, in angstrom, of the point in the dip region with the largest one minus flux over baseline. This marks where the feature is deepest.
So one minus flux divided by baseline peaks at 7076.79 angstrom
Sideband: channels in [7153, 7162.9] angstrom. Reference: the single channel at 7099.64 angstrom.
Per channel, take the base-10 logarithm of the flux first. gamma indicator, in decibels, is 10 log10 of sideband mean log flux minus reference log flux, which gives -15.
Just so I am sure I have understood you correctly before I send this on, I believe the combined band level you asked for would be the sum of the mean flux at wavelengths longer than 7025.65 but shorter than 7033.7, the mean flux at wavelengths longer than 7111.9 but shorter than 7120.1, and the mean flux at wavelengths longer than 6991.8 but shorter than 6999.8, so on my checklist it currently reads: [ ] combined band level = 50.8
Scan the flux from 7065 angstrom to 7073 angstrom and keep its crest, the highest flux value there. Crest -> 16.34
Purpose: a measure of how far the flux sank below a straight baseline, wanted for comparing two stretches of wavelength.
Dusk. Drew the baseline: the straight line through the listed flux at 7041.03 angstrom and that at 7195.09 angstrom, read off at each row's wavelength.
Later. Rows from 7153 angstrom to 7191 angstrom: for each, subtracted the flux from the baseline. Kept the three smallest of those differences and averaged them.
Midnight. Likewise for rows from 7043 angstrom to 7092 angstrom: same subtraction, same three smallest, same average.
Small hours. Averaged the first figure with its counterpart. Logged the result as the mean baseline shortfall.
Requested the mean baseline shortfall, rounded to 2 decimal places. -1.07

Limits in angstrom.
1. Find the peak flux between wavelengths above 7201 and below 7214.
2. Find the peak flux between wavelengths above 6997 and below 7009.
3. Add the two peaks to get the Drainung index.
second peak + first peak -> 33.7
